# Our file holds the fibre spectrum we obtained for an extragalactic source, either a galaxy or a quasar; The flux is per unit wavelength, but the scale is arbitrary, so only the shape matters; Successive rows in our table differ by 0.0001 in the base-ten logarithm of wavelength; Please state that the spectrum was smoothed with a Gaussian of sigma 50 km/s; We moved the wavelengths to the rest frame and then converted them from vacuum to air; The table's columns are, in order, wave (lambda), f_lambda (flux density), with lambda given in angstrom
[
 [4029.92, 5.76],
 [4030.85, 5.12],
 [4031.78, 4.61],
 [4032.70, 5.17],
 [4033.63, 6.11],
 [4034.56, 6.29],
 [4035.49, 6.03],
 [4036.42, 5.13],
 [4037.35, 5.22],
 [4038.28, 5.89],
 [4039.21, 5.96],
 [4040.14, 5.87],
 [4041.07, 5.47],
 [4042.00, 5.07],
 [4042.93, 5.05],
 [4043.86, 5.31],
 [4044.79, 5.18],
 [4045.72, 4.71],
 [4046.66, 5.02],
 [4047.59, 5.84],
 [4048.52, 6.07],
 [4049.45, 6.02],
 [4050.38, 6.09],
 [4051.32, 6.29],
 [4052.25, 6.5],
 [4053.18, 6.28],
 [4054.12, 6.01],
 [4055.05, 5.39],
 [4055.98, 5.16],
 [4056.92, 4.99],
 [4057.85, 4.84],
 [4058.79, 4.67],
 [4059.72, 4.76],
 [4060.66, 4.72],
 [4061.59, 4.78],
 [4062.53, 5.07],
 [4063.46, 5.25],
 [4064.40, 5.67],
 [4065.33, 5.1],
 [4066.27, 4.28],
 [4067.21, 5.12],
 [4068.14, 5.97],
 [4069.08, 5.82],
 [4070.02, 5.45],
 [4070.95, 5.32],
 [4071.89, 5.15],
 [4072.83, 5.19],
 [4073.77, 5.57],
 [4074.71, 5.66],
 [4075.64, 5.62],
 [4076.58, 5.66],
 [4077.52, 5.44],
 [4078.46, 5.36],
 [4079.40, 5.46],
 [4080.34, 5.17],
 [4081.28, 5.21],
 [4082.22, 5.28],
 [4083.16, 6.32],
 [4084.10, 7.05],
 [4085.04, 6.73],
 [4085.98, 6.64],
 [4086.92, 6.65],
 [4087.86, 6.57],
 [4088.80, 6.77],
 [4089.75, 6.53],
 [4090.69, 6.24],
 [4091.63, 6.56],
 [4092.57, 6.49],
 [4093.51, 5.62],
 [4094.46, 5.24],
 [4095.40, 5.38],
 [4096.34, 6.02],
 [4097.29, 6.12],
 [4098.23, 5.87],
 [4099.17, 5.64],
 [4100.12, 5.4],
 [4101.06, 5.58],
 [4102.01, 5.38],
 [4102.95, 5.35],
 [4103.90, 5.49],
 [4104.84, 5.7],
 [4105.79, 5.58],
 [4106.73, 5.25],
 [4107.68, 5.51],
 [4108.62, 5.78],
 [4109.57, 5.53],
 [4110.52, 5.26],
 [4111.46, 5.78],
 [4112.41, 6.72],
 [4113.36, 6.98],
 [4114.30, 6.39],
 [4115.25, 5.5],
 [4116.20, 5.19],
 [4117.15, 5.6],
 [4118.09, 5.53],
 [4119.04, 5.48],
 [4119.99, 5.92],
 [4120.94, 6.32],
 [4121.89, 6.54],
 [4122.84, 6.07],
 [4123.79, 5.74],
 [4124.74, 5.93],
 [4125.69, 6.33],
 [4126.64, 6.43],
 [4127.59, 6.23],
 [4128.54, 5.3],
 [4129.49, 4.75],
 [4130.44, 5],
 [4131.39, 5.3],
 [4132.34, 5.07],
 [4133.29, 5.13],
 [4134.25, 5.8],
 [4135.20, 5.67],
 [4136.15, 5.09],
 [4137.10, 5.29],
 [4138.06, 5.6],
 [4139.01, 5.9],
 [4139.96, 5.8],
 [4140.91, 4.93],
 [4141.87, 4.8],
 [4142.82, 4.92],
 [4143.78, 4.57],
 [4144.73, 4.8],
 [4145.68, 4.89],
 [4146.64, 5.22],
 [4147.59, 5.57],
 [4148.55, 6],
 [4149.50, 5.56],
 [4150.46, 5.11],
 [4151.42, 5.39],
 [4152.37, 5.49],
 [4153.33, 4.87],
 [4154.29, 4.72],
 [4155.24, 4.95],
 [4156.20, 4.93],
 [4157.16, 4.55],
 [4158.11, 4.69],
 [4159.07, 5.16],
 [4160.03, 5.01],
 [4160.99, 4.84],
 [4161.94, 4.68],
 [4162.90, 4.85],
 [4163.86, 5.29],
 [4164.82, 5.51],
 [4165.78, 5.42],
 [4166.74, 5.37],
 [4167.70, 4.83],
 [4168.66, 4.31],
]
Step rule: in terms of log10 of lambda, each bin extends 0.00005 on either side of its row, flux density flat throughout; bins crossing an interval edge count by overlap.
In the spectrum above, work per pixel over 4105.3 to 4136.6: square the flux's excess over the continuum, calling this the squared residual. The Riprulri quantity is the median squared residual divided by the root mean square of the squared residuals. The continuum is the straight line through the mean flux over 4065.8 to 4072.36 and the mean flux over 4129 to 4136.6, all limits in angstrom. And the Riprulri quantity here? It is 0.23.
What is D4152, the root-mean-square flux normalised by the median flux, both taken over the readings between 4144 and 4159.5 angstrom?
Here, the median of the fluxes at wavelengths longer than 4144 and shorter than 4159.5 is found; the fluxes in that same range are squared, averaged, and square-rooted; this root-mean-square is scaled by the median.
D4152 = 1.02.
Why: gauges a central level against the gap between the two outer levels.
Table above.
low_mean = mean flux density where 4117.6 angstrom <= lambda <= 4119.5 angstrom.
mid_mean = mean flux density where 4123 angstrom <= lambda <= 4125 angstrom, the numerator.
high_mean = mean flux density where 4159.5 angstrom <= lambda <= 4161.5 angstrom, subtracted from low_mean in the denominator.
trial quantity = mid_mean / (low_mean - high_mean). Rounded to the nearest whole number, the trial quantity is 10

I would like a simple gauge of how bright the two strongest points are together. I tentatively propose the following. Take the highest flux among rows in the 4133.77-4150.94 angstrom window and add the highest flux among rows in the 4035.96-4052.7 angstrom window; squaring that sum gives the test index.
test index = 156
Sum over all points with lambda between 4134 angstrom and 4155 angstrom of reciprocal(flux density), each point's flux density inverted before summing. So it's 4.2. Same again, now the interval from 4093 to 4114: 3.9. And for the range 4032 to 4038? 1.1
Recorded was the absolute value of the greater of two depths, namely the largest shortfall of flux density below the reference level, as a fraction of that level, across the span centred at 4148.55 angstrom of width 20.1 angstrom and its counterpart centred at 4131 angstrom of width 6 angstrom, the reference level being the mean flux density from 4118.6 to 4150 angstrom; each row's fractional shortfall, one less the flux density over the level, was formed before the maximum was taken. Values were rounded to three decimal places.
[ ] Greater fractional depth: 0.175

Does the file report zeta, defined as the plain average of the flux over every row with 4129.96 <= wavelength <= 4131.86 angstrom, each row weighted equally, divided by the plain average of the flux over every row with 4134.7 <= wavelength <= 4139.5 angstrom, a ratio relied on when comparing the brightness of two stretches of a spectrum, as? 0.93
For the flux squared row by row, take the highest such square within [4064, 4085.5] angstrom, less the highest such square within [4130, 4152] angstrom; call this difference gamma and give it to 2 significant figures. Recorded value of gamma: 14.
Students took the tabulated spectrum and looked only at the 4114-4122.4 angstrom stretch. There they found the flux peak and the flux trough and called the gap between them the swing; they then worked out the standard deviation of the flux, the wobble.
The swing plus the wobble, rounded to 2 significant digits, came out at 1.8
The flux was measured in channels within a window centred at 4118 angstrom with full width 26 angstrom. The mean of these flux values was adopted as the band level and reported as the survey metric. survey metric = 5.8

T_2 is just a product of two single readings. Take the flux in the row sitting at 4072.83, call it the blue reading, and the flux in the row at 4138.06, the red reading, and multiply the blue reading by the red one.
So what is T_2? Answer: 29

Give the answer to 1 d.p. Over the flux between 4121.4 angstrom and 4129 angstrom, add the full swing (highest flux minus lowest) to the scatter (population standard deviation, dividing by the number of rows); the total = 1.6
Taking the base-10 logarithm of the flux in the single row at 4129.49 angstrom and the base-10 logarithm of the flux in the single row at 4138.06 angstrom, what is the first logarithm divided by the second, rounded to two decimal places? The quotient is 0.90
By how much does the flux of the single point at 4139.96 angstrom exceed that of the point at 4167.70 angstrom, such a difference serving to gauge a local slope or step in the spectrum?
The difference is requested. 1.0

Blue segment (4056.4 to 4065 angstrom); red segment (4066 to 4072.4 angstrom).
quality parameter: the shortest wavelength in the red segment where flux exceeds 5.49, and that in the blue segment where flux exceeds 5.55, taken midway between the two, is 4066.3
